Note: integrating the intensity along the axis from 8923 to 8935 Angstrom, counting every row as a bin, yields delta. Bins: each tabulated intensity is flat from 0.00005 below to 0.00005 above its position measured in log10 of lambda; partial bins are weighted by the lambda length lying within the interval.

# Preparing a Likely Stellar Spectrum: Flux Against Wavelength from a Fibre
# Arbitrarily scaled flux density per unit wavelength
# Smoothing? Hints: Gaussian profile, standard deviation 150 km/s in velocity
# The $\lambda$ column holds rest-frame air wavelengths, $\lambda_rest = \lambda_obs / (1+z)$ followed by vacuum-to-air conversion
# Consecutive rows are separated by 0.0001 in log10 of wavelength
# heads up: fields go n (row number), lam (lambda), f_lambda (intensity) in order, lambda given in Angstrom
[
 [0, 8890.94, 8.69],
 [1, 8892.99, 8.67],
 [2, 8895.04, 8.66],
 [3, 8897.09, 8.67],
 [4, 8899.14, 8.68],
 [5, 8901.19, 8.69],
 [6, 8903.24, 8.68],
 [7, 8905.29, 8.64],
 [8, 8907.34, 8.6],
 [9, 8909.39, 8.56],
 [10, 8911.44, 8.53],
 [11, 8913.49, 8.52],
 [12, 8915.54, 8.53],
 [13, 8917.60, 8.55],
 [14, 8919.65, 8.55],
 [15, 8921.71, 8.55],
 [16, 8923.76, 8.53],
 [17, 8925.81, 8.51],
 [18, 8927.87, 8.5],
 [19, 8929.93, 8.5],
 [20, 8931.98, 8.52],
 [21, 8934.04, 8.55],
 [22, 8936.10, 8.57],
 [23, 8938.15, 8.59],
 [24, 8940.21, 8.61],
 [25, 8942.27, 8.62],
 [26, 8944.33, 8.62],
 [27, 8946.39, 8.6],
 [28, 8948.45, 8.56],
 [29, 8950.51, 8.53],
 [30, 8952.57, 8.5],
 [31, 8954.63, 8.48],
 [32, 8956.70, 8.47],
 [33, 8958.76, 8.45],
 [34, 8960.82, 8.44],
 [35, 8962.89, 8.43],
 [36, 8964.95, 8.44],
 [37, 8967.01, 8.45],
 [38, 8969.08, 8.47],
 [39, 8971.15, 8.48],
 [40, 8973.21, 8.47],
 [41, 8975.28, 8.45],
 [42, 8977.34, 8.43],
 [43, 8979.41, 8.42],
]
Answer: 102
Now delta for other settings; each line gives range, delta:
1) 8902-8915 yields 112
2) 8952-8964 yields 101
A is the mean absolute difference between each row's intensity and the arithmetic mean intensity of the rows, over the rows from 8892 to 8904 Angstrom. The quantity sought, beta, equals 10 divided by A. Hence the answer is 1200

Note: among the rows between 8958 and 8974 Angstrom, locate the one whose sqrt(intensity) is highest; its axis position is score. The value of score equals 8971.15 Angstrom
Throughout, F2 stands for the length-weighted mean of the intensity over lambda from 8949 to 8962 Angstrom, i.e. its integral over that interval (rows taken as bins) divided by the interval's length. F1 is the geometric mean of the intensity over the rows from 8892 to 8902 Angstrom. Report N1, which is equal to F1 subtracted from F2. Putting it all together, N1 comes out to -0.20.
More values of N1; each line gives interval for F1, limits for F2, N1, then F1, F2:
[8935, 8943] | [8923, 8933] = -0.08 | 8.60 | 8.51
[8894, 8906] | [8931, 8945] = -0.09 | 8.67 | 8.58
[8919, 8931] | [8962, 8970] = -0.07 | 8.52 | 8.45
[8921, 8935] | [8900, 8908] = 0.13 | 8.52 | 8.66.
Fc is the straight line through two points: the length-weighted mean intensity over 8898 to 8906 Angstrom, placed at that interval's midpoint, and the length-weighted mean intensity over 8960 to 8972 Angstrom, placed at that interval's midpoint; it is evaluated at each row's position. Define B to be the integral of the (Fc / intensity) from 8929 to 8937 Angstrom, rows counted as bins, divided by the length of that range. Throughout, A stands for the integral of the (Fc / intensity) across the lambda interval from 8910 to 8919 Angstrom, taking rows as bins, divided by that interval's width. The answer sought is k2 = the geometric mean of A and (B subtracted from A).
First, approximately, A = 1.01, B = 1.003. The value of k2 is 0.09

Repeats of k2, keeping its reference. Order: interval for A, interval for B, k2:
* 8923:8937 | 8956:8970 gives 0.07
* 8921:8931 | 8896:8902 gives 0.10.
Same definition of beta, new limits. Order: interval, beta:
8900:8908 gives 308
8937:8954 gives 274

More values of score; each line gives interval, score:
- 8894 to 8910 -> 8901.19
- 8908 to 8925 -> 8909.39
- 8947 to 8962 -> 8948.45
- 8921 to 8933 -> 8921.71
